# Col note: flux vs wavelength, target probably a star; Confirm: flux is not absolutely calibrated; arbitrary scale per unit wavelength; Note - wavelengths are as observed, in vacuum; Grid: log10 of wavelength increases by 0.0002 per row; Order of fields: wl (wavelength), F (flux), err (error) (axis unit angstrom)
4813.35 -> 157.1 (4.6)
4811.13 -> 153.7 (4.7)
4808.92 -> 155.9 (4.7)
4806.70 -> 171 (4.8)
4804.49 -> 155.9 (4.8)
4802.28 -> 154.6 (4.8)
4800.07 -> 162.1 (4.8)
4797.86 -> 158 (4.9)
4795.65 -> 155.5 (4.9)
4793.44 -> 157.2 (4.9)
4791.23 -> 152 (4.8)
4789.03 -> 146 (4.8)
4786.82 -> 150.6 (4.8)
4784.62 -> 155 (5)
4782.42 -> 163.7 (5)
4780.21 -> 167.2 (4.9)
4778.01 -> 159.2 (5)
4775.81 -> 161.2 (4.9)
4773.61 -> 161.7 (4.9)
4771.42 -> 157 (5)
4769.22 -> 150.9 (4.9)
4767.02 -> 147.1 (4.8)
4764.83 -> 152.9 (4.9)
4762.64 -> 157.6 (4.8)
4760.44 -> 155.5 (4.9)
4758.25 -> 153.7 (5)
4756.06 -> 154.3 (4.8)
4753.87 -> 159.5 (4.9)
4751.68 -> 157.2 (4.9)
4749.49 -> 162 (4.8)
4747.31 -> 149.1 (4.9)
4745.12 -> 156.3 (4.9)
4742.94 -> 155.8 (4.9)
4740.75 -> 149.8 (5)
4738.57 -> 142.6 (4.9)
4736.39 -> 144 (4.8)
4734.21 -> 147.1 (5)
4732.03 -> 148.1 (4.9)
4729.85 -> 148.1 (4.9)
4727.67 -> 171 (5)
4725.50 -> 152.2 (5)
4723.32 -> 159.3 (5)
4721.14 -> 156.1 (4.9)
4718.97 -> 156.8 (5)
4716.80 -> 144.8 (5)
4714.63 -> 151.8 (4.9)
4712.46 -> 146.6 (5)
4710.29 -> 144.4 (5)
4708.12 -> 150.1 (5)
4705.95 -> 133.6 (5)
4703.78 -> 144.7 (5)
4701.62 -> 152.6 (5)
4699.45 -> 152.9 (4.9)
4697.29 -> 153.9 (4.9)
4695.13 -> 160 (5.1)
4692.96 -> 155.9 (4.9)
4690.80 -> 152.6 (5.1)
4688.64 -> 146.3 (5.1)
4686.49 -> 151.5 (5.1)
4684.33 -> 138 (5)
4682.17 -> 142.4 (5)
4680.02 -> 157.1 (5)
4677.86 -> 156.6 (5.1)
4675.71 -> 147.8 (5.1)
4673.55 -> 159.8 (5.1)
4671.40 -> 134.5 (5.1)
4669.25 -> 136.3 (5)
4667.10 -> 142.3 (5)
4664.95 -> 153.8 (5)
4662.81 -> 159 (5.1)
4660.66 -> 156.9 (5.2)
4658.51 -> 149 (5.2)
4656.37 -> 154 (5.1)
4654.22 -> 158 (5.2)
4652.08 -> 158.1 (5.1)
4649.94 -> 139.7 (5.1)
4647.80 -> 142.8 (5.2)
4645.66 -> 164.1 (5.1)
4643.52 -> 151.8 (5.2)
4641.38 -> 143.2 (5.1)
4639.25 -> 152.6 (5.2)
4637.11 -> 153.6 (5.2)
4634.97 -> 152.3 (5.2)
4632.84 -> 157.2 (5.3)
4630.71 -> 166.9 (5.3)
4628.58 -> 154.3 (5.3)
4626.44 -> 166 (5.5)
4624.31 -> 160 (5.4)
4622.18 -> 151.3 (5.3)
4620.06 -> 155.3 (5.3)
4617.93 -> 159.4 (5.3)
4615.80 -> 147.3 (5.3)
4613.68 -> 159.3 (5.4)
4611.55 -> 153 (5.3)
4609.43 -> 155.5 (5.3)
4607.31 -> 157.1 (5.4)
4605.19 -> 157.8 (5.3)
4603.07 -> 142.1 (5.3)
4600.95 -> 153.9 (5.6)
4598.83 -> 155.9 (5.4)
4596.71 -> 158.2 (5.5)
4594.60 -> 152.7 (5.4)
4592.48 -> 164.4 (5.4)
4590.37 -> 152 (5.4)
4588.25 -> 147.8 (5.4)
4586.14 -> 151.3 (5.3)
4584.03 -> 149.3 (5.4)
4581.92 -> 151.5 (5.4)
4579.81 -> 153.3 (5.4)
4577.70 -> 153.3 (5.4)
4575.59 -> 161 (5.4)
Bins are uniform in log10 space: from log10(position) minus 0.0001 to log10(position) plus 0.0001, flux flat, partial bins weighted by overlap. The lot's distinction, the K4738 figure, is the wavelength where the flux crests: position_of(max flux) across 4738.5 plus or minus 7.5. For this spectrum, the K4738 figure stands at 4745.12 angstrom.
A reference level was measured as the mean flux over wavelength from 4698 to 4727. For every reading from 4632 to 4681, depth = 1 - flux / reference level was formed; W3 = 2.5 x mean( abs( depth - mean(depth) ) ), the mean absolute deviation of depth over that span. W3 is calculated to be 0.109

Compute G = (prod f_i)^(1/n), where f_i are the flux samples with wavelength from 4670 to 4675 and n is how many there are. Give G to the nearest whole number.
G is 147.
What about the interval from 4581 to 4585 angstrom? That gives 150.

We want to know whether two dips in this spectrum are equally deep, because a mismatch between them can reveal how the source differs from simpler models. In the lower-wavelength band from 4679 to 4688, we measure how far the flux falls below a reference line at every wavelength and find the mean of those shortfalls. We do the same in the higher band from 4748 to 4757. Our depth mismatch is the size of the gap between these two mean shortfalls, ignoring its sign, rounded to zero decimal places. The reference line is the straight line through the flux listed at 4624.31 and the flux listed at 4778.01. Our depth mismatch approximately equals 11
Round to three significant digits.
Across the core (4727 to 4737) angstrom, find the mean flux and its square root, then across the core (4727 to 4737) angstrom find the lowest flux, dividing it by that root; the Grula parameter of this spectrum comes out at 11.7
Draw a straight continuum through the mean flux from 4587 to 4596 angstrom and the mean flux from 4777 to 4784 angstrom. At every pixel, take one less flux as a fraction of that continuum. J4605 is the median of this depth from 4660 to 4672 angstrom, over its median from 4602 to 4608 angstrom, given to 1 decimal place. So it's -4.6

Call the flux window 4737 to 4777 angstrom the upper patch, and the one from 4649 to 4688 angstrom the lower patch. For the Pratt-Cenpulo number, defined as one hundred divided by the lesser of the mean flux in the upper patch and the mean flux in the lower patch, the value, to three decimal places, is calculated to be 0.668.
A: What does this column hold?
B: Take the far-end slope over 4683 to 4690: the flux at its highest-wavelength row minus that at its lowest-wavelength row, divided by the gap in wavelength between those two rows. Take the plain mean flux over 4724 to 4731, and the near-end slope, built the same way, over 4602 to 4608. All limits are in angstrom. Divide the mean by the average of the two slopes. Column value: 58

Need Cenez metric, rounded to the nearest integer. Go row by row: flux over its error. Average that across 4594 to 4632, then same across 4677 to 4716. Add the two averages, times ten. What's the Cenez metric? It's 589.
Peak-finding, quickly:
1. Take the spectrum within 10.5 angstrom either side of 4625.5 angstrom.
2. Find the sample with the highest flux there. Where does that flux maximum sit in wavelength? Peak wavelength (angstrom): 4630.71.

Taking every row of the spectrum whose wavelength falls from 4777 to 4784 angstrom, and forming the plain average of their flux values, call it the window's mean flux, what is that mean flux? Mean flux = 163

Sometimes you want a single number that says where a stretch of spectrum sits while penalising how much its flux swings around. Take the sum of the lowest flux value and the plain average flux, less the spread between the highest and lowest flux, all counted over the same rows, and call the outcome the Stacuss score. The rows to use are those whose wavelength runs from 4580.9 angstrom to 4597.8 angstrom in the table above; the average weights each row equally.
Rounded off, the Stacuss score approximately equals 284.6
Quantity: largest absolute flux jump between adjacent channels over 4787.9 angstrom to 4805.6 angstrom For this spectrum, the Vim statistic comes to 7.5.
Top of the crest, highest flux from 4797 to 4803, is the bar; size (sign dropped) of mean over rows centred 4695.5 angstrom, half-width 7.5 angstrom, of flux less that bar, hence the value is 8.6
